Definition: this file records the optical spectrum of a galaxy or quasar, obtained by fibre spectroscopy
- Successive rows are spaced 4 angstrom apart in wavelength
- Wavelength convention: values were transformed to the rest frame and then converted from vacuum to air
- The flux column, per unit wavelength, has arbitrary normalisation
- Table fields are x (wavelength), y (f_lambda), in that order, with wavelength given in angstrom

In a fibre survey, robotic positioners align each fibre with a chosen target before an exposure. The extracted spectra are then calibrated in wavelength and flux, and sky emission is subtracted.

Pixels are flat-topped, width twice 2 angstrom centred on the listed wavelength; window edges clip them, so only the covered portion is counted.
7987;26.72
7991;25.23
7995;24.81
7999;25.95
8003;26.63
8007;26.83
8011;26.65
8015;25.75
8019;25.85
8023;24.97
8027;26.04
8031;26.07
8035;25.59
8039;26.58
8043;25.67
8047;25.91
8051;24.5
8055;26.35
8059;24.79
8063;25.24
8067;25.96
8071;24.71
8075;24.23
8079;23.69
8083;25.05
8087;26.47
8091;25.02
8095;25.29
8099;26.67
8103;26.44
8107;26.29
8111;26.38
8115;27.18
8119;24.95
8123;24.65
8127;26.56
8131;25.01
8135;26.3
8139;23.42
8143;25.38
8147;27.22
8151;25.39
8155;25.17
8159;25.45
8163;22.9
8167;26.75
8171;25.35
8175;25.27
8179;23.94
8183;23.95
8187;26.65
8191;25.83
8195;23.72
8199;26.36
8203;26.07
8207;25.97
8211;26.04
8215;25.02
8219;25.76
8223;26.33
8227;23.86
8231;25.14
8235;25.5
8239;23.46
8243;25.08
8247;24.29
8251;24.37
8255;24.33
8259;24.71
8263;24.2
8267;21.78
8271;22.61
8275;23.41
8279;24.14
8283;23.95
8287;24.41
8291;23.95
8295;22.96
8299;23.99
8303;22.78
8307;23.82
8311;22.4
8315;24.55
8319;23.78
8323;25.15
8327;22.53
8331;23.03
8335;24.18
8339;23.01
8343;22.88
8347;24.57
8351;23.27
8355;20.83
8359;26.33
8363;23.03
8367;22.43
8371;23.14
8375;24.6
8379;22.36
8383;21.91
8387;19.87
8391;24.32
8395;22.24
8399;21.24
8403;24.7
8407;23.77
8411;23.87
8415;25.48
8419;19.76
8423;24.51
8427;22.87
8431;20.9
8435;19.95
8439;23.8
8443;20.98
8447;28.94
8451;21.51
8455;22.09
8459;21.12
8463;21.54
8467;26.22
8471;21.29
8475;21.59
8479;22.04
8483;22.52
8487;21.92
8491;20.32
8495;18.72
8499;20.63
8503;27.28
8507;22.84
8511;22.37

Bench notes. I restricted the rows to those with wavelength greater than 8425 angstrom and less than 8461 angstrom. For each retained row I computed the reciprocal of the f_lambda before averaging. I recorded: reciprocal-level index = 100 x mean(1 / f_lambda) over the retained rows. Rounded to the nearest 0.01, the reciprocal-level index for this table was 4.50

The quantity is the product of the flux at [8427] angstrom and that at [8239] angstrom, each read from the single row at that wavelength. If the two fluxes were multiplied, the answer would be 537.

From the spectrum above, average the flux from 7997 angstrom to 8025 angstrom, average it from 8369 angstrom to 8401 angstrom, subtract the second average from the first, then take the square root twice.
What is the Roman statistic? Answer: 1.4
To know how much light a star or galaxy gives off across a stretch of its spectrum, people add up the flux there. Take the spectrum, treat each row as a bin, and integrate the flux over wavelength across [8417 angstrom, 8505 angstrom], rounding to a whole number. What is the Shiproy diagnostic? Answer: 1962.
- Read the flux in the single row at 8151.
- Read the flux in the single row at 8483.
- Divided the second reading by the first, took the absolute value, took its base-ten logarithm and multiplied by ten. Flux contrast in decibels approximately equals -0.5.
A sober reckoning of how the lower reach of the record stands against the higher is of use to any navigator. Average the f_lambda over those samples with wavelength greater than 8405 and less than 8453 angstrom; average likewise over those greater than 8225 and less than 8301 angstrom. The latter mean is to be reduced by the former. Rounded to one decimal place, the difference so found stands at 1.0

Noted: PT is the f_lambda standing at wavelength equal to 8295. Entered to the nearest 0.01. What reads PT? 22.96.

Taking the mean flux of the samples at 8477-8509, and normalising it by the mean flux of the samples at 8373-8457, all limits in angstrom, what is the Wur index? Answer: 0.96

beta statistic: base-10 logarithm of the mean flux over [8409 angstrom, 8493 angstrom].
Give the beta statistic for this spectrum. 1.35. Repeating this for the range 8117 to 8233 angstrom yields 1.40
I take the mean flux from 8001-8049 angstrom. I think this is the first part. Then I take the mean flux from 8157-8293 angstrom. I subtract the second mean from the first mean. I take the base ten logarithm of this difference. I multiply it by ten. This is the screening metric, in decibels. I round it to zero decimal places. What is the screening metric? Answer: 1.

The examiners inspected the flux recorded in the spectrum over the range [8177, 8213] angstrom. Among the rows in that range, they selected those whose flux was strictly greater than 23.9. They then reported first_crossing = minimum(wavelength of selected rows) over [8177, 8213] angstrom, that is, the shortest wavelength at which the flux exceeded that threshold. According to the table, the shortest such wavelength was 8179 angstrom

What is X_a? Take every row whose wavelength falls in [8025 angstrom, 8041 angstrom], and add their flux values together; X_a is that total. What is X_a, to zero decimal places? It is 104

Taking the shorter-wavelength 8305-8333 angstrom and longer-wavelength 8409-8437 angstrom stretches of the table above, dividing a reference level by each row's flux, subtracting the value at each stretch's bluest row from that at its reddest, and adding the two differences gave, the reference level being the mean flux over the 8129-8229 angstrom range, 0.24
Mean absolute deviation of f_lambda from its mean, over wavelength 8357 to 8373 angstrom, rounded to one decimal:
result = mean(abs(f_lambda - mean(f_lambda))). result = 1.3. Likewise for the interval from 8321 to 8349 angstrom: 0.9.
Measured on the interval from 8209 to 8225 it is 0.4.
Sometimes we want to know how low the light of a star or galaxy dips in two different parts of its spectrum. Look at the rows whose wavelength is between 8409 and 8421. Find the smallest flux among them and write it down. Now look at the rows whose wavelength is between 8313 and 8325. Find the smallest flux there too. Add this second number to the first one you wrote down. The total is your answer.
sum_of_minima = 43.5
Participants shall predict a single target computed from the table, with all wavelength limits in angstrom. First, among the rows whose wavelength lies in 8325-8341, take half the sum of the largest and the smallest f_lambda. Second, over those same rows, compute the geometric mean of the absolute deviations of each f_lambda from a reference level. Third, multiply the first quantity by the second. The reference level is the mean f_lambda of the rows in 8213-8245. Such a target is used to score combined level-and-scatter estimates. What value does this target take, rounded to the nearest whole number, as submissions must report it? 40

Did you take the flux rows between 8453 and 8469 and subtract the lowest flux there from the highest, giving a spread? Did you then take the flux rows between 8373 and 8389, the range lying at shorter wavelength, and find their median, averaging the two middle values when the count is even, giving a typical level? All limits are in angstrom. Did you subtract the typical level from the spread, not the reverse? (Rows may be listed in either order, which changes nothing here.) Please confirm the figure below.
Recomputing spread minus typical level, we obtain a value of -17.0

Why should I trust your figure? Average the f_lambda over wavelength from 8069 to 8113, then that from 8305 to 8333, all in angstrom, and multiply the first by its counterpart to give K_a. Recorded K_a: 601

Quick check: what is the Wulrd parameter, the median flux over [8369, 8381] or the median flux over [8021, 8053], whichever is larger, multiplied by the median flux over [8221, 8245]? 648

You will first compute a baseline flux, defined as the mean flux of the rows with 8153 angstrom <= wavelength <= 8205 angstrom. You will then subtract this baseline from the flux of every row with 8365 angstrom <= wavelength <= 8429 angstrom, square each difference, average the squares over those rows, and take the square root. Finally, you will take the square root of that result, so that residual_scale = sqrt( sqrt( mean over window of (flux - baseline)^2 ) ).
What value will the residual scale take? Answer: 1.67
